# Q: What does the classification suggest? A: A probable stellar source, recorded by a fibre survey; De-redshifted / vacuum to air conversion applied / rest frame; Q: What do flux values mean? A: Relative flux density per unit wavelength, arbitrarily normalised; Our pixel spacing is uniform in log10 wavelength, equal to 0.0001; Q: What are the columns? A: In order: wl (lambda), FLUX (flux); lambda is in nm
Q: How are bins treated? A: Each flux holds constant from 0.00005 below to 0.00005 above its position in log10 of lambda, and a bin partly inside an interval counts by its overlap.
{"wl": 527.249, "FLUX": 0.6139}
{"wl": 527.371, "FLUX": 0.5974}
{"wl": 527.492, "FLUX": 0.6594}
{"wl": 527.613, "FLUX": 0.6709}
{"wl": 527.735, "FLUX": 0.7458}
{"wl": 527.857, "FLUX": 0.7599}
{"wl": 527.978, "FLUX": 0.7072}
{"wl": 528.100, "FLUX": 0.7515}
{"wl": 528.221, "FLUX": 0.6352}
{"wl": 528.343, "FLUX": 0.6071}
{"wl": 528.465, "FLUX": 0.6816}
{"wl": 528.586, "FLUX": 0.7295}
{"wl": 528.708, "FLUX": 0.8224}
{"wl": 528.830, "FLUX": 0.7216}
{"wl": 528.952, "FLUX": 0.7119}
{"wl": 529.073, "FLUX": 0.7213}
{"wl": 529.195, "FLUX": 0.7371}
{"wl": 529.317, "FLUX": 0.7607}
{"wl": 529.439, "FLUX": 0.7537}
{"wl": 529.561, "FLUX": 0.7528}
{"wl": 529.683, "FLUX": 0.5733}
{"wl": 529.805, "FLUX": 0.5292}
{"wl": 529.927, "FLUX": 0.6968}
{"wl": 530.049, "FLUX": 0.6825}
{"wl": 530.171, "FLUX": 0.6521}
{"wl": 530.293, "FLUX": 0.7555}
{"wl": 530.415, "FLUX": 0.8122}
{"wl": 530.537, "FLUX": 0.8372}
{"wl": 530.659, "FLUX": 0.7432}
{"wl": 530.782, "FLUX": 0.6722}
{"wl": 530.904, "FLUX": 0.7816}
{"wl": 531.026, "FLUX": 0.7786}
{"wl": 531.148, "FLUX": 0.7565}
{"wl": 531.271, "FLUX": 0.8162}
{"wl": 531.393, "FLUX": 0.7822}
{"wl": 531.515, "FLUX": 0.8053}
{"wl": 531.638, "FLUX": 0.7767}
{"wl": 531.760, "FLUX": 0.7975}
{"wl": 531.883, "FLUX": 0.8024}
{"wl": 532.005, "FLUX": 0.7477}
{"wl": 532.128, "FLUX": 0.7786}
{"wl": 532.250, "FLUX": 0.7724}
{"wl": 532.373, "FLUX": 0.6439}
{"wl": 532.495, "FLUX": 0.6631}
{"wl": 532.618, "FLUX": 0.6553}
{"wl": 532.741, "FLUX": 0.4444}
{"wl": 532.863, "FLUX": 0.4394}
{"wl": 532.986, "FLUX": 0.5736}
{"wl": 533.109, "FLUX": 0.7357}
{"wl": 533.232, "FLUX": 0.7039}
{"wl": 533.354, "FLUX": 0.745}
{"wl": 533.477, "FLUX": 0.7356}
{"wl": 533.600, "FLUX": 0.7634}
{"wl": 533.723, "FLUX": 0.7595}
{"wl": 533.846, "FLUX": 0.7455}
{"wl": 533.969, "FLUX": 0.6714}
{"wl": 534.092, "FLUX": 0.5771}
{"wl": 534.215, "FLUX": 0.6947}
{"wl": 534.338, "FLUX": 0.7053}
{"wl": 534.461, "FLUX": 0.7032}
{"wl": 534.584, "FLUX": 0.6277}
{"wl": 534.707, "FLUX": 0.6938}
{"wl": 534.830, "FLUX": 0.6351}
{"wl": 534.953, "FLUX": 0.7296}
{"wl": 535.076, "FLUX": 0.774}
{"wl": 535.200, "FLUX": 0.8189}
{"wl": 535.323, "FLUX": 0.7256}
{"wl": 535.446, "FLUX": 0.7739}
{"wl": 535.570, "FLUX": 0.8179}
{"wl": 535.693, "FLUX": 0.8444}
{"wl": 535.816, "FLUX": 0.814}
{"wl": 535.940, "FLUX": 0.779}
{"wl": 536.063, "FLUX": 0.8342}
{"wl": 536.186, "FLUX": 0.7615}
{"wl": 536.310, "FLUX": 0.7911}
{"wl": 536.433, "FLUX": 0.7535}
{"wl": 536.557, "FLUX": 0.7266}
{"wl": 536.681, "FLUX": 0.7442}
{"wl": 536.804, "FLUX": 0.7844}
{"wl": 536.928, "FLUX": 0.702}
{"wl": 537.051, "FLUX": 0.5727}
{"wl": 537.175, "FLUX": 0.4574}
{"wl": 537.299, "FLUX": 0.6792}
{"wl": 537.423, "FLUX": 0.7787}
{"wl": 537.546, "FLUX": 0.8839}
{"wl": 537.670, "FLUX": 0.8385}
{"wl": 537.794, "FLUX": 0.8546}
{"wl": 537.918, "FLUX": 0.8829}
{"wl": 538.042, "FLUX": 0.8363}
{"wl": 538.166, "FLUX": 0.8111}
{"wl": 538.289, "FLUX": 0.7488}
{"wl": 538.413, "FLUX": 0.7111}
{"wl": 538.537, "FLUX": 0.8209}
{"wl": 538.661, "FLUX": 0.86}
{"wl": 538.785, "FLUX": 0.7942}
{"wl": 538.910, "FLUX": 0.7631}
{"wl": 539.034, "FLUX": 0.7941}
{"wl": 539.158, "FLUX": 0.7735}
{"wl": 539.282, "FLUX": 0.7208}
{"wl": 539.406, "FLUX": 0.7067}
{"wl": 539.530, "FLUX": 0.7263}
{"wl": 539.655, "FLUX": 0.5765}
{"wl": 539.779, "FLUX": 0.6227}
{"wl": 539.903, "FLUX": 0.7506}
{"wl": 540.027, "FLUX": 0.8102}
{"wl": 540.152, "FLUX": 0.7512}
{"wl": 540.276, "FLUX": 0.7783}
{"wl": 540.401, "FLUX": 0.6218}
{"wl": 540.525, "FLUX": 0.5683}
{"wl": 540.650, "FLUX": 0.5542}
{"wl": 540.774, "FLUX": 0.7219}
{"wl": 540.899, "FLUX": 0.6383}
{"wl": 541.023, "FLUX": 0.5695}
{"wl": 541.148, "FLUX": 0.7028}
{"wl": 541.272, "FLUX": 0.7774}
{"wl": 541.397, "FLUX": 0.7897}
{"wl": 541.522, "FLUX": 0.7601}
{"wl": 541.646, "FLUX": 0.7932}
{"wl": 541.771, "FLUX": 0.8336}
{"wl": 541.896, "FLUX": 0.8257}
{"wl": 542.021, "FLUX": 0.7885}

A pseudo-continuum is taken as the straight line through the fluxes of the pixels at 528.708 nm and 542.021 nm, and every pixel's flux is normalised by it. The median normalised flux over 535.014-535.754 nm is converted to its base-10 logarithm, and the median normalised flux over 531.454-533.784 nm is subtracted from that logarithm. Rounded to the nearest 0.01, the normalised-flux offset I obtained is -0.92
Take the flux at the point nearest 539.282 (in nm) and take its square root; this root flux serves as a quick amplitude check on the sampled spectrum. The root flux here 0.849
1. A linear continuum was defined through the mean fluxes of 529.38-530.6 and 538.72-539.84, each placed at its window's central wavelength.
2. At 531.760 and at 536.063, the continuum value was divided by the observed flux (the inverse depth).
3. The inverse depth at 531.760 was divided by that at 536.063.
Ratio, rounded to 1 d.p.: 1.0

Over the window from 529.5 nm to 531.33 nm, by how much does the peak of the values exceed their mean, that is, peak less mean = 0.115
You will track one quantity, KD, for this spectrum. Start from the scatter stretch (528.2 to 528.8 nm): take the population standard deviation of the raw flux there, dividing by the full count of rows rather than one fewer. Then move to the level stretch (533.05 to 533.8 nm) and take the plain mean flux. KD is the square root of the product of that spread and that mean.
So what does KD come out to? 0.237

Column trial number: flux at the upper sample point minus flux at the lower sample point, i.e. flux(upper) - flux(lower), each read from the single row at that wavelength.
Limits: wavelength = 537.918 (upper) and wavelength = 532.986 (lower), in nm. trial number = 0.31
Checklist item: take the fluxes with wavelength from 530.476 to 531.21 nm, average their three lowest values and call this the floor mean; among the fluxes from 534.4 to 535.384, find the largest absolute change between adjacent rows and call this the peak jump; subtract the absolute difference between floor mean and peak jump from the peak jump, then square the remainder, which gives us 0.29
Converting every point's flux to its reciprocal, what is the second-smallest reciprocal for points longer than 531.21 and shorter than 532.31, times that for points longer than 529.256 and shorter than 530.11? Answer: 1.6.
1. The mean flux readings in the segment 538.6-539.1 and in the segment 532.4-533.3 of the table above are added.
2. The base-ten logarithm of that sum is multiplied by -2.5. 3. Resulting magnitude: -0.37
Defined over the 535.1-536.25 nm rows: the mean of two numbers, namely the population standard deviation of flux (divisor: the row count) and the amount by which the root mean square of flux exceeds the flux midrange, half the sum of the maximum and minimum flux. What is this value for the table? 0.02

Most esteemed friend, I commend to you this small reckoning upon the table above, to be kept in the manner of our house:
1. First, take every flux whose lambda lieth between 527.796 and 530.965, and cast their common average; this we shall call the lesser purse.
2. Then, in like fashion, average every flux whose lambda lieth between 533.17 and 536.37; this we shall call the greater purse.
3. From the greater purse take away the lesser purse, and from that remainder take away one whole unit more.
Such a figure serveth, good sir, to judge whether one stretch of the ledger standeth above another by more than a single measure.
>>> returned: -0.976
